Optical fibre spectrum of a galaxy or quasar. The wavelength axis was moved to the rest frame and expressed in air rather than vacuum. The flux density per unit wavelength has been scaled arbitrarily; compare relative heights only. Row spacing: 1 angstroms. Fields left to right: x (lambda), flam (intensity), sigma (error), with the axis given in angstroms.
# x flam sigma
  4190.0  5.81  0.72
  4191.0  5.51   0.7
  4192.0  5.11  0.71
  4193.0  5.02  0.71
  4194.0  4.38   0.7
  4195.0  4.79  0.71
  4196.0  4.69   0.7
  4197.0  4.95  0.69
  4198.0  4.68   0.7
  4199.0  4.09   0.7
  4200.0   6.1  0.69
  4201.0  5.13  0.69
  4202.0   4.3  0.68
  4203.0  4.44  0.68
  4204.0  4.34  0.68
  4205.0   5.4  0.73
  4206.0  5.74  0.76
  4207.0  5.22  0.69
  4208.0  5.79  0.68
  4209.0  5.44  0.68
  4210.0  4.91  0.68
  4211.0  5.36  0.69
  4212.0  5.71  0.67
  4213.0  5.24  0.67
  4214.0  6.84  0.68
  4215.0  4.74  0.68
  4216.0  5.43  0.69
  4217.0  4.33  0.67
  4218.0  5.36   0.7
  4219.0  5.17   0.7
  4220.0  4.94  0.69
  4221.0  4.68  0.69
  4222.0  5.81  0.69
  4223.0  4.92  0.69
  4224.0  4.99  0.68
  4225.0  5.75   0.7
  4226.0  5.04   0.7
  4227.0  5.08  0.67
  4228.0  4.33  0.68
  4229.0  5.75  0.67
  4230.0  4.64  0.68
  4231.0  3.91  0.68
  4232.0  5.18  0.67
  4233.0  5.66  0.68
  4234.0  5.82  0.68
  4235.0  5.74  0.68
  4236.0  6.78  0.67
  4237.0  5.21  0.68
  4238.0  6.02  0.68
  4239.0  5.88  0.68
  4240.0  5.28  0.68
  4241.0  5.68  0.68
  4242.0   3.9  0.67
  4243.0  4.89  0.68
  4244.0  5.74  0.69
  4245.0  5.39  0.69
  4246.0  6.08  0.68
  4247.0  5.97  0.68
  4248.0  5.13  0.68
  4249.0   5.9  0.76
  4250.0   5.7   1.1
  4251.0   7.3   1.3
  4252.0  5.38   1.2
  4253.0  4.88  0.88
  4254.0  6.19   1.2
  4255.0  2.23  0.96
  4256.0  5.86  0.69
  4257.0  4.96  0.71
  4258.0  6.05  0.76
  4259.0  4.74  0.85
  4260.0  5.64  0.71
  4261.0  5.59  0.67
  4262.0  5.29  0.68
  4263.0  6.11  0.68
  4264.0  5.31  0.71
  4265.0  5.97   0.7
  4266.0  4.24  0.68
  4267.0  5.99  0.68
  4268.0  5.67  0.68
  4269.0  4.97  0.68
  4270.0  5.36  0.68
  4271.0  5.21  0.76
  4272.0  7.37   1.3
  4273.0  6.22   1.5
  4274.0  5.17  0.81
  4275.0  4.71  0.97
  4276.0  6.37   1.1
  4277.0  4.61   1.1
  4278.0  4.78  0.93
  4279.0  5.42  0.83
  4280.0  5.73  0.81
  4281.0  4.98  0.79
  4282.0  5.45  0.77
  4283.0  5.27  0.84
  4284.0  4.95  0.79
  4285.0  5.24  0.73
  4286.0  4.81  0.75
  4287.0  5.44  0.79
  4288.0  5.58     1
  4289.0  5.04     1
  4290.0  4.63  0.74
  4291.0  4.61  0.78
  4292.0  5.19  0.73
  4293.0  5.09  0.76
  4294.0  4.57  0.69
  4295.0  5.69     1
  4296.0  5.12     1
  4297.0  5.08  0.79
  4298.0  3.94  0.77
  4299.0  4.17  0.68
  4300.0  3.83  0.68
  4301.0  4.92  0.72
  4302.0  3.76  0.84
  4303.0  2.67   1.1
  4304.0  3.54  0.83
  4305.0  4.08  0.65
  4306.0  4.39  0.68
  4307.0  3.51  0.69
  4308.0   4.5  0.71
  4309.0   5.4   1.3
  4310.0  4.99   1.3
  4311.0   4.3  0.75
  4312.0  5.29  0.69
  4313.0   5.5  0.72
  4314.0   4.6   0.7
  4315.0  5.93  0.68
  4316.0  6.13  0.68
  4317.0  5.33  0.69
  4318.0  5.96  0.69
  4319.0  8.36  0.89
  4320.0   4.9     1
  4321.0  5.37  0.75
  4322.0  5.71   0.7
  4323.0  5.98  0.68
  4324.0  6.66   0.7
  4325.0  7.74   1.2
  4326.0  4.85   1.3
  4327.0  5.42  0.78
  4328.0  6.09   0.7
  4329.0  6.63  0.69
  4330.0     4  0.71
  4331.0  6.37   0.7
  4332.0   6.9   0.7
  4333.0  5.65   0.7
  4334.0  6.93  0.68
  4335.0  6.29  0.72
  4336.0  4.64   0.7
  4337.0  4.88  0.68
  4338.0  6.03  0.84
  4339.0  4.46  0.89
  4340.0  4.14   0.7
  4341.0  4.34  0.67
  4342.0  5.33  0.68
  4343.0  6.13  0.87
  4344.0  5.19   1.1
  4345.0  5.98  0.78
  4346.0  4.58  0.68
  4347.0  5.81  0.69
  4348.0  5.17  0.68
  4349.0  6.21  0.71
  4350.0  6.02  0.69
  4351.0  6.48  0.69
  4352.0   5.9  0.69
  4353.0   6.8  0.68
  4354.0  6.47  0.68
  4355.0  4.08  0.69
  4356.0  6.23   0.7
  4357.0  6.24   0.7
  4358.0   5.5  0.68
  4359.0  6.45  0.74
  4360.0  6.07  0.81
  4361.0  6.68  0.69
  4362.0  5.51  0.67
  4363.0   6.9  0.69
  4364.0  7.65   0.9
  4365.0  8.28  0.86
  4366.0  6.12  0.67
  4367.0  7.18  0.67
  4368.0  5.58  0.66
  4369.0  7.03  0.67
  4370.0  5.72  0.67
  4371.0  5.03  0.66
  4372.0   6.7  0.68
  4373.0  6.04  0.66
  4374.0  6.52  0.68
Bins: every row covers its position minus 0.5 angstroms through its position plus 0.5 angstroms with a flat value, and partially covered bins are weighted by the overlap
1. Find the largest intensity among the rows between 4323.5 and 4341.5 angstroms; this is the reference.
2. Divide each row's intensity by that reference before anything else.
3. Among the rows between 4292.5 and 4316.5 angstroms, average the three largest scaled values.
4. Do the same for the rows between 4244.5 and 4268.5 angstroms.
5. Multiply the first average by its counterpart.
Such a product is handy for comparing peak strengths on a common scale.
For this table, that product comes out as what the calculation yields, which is 0.65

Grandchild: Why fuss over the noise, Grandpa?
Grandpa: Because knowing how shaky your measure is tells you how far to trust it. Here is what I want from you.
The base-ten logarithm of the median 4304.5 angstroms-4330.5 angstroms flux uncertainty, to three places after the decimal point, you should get -0.155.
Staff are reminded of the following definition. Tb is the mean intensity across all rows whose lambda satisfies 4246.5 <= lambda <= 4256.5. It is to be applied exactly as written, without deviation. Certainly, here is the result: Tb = 5.5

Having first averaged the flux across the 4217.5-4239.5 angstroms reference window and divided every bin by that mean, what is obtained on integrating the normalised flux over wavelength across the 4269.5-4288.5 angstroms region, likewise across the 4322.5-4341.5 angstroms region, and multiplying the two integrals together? 394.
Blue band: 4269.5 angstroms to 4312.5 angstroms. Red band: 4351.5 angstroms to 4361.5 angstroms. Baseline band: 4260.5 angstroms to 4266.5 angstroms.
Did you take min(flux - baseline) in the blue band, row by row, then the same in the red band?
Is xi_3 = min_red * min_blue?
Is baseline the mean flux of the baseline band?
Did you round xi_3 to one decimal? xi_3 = 3.7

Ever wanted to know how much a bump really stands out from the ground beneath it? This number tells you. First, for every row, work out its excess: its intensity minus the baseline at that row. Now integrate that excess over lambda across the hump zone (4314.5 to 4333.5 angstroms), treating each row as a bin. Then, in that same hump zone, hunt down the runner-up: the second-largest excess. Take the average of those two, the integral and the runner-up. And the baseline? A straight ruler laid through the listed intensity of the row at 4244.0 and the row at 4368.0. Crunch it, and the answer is 4.5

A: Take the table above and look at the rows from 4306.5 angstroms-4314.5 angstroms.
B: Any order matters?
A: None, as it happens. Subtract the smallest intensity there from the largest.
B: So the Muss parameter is 2.0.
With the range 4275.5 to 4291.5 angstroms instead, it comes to 1.8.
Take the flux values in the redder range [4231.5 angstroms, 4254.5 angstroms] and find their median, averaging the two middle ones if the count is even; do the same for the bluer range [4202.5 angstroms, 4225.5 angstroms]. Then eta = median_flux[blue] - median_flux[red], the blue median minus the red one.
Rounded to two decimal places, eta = -0.46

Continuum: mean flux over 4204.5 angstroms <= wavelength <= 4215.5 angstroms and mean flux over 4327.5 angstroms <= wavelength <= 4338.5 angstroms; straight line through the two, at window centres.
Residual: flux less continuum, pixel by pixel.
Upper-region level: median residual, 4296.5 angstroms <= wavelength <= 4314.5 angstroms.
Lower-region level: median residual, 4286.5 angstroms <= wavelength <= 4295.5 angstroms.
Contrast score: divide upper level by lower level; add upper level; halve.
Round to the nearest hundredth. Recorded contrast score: 0.39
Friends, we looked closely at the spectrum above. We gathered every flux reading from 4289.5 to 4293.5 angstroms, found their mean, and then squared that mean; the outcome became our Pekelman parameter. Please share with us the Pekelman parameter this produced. 23.8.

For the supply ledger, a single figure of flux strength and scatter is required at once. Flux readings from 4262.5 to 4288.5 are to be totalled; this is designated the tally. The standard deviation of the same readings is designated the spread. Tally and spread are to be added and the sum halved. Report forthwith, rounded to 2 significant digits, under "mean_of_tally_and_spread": 71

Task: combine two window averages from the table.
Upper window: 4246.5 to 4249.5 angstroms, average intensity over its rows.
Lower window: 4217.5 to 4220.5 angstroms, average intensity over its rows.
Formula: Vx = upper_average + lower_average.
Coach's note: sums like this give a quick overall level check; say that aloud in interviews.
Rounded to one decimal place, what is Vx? 10.8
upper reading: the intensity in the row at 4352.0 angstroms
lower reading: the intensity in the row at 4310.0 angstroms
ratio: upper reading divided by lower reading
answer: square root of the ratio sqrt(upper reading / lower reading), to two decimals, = 1.09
